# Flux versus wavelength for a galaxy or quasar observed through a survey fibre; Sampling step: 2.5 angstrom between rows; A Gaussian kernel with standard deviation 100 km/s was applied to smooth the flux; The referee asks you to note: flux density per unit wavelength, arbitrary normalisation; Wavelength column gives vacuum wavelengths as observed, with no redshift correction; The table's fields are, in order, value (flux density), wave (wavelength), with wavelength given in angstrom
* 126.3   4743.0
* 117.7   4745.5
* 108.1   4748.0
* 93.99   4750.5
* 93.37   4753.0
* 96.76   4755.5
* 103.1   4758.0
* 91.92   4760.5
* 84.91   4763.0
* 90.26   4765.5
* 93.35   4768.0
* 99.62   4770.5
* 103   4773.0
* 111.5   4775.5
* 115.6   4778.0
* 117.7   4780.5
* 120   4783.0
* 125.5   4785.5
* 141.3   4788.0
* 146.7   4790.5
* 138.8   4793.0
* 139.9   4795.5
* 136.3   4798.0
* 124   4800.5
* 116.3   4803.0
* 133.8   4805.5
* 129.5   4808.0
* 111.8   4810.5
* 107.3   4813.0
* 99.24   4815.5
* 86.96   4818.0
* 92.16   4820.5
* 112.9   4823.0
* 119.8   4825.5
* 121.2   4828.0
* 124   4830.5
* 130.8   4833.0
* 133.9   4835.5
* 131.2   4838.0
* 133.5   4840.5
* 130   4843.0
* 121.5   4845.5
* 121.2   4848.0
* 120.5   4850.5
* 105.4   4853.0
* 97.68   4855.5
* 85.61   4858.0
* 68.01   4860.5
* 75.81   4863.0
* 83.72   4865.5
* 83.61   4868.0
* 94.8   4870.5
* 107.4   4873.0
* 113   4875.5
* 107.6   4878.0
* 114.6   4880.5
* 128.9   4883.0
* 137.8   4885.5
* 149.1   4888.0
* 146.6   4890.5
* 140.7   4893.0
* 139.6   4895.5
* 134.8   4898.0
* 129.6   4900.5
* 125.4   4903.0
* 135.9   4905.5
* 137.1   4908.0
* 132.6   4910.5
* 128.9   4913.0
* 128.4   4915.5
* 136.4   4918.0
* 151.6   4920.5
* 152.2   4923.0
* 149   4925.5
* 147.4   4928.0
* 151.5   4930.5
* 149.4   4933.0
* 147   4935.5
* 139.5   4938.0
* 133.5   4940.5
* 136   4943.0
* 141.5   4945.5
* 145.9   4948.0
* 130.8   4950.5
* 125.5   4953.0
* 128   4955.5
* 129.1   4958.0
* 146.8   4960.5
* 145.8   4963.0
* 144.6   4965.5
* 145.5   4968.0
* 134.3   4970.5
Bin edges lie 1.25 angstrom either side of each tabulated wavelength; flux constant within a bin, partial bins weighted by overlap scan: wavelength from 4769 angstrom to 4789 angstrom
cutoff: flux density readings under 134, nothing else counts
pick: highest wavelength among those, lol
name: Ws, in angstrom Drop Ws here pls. 4785.5 angstrom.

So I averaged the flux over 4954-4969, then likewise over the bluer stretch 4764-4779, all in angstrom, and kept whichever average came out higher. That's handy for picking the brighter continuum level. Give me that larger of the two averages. 140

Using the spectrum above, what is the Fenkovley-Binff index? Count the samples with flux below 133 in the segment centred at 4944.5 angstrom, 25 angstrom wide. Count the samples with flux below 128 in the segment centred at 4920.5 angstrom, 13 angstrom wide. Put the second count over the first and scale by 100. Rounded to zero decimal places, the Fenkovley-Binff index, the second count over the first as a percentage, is 0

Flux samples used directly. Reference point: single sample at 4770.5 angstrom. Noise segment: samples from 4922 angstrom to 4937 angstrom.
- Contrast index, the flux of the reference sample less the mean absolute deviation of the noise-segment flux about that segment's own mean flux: 98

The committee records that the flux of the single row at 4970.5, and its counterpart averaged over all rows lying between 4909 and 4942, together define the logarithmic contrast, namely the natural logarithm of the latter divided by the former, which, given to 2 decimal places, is 0.06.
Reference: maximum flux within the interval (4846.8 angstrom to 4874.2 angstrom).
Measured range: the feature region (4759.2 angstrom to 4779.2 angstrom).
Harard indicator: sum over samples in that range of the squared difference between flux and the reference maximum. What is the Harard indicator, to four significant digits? 4830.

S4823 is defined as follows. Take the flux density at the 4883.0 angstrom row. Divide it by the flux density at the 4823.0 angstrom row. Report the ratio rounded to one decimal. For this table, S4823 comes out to 1.1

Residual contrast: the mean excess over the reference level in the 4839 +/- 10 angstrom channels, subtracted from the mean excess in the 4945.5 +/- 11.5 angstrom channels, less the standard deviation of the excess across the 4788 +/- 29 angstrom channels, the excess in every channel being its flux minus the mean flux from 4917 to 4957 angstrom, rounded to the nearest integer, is -10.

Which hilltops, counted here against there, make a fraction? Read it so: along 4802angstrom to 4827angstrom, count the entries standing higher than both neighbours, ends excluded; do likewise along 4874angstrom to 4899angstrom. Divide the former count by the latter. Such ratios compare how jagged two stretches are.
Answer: 1.00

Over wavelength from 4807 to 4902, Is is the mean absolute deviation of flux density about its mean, 17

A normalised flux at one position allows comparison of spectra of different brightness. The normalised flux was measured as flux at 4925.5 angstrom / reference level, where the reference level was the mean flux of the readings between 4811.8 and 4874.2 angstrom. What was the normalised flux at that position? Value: 1.39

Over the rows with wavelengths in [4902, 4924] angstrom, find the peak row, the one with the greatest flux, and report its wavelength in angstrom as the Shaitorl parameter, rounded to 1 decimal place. 4923.0 angstrom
